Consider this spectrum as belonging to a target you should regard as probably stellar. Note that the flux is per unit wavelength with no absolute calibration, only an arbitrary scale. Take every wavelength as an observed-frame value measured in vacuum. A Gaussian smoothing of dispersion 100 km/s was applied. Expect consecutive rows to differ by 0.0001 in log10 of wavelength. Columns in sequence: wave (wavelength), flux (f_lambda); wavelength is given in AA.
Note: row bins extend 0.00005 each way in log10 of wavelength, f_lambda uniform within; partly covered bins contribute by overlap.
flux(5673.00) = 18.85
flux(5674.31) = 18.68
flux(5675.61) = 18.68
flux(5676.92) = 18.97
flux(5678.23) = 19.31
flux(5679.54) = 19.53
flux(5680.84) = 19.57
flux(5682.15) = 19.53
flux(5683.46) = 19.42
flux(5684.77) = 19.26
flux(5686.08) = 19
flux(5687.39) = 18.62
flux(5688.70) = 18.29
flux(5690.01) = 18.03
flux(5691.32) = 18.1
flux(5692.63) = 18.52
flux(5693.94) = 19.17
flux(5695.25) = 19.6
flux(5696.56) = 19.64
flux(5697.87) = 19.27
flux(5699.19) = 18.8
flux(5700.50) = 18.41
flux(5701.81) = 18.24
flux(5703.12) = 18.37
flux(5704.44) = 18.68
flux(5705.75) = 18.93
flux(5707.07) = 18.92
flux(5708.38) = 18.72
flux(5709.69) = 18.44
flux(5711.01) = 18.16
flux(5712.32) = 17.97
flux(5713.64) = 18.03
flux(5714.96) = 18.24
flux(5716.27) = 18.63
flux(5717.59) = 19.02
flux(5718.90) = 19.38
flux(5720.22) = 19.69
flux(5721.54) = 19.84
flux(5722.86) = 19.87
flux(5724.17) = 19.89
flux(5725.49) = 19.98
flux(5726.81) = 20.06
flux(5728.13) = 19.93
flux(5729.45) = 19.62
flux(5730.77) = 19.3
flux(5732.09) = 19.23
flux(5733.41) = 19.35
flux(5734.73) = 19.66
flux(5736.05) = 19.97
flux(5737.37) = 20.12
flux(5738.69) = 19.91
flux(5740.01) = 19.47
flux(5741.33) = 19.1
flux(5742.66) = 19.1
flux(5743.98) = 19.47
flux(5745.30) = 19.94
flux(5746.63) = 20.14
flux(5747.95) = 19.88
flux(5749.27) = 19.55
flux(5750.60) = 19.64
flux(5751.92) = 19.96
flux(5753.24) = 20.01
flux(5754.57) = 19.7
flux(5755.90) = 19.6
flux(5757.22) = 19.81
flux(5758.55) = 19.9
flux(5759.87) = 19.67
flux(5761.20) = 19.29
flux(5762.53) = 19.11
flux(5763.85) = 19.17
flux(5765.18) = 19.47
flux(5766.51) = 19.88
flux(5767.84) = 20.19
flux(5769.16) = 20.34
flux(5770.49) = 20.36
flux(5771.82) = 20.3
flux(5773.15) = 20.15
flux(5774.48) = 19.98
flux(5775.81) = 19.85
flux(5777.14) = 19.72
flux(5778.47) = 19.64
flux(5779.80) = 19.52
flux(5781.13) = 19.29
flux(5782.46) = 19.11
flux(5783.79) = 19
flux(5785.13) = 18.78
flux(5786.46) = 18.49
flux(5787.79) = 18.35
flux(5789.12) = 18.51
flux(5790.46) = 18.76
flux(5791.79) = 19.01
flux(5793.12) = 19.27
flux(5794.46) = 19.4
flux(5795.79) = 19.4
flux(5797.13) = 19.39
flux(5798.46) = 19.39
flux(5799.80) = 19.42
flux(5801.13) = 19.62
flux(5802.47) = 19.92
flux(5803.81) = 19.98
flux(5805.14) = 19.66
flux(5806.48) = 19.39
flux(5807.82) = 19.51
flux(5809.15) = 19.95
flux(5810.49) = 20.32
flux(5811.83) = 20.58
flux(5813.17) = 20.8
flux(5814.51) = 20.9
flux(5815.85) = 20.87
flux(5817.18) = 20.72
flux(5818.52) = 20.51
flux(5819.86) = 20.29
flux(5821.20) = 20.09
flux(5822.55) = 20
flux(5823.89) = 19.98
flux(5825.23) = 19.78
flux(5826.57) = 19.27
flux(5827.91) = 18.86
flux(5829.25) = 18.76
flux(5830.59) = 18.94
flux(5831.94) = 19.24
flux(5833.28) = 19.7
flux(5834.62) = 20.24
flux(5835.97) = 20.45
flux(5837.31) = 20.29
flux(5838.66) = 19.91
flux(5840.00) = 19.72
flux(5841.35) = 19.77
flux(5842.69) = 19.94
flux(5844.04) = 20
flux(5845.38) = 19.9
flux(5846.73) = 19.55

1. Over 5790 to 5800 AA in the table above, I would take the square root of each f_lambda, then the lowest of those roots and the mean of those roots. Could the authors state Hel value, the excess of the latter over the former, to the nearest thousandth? 0.057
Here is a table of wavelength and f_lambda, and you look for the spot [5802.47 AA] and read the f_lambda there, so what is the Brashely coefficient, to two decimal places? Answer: 19.92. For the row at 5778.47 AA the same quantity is 19.64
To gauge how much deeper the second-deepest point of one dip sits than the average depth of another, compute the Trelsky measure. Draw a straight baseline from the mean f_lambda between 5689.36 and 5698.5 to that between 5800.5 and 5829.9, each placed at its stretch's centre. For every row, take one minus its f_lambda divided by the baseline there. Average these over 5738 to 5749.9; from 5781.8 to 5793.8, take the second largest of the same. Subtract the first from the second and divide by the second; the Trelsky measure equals 1.2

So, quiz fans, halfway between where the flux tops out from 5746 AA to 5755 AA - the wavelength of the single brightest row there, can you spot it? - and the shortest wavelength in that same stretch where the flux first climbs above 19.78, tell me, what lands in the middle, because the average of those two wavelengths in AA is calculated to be 5746.6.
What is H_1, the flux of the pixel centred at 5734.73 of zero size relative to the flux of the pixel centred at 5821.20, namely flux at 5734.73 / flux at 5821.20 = 0.98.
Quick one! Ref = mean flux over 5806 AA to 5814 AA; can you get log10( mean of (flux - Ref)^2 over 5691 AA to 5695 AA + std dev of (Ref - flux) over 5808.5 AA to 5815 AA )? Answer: 0.4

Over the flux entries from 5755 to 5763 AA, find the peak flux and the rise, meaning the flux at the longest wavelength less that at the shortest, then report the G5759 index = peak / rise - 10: -51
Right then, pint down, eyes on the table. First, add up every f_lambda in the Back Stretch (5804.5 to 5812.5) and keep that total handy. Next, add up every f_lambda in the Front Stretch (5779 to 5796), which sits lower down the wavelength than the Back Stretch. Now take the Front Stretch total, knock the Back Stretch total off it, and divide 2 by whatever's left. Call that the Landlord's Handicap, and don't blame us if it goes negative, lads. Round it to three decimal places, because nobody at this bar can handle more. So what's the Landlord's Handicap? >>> 0.016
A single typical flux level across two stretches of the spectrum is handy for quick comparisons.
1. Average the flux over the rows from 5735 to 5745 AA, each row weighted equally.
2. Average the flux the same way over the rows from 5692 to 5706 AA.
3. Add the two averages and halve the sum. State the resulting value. 19.2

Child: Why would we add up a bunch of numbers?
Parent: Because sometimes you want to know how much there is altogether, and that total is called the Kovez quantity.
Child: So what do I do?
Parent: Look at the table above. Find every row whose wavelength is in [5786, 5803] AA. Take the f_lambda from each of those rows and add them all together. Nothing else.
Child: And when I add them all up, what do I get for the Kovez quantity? 249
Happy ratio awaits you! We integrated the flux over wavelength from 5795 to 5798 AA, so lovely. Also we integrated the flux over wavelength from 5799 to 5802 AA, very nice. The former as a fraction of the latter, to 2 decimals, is 0.99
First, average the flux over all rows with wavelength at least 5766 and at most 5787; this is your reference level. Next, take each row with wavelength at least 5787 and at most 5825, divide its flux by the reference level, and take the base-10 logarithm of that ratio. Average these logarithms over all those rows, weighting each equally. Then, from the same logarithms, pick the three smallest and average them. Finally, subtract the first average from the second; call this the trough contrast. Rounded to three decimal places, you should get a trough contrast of -0.028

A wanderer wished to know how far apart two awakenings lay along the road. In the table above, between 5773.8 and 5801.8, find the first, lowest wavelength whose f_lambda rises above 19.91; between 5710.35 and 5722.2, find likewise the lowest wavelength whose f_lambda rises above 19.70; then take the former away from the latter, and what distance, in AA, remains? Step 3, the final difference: -52.9 AA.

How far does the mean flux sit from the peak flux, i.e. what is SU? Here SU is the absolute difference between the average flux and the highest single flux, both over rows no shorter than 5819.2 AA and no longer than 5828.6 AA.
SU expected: 0.54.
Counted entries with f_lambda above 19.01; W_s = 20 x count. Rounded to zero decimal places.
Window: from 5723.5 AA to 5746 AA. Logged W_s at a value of 340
